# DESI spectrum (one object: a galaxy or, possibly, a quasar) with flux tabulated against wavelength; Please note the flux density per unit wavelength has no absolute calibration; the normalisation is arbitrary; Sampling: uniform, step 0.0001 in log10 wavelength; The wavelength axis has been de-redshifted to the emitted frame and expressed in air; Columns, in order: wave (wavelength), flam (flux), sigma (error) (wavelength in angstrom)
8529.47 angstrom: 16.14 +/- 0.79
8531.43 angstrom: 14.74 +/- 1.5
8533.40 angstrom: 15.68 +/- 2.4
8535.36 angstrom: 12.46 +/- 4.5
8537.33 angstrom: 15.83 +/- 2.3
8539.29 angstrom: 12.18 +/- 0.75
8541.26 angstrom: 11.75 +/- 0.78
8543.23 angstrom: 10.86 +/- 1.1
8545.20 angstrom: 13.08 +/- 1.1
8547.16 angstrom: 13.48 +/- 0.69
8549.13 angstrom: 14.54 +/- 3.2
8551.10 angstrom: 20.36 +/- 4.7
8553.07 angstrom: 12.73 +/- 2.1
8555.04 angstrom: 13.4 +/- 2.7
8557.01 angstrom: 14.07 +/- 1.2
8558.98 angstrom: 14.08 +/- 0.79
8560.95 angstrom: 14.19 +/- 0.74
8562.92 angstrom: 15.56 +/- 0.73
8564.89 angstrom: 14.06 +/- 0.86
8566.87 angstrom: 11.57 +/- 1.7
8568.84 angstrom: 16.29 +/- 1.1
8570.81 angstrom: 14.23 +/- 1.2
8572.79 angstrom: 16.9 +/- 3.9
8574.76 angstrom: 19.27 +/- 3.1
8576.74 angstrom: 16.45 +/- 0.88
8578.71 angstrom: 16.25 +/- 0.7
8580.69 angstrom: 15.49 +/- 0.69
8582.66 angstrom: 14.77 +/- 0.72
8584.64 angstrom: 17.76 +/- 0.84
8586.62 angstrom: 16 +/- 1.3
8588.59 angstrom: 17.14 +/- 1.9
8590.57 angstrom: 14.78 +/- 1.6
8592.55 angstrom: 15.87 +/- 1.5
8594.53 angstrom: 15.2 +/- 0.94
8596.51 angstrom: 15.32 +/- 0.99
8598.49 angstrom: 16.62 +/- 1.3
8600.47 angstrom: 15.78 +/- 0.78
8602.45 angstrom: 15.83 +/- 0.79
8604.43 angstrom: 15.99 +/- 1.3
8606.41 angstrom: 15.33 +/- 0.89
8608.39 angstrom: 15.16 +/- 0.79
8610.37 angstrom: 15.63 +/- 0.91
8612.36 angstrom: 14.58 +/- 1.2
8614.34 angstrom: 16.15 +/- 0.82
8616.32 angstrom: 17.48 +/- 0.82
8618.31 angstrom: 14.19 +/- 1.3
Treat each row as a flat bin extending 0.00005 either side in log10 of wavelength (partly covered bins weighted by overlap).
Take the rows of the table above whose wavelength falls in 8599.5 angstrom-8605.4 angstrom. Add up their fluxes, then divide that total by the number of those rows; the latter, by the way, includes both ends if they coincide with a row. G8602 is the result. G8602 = 15.9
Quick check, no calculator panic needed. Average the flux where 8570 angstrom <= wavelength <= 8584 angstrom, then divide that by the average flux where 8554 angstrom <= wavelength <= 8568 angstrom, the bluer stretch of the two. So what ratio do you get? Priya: 1.17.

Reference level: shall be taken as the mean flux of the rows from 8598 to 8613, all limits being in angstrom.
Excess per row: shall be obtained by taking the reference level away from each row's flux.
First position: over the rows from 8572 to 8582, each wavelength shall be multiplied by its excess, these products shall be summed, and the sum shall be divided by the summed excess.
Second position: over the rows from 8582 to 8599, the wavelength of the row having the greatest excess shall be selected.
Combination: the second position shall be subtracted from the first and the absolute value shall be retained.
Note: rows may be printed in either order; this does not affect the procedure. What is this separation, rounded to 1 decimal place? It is 9.7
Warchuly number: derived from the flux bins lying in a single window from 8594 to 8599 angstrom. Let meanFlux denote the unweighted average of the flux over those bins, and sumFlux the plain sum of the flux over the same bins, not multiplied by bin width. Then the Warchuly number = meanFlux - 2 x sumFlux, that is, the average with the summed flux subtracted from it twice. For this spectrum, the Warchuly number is -78.6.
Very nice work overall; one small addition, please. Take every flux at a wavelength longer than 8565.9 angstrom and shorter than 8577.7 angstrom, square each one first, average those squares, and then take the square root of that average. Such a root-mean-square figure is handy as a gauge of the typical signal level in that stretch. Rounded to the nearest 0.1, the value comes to 16.0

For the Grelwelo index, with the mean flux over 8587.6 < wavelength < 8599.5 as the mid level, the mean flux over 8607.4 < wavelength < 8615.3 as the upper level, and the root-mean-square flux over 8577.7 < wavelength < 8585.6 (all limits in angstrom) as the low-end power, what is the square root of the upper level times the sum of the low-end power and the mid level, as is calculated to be 22.2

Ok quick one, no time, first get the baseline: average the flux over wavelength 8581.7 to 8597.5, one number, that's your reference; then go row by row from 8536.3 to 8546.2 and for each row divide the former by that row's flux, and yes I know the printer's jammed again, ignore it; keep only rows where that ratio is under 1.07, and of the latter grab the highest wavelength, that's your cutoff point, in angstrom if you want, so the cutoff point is 8537.33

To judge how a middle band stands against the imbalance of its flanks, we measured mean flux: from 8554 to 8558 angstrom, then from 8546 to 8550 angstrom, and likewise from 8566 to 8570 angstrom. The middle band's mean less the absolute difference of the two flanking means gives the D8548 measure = 13.7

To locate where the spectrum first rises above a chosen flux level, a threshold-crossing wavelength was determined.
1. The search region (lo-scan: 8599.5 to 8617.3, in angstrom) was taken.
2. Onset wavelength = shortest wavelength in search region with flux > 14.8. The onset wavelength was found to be 8600.47 angstrom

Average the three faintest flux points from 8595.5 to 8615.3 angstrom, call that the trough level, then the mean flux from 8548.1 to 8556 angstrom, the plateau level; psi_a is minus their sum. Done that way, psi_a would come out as -30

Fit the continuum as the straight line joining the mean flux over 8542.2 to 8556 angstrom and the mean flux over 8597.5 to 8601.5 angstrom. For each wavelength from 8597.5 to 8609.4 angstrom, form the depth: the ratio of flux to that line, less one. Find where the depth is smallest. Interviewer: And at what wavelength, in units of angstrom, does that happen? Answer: 8608.39 angstrom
